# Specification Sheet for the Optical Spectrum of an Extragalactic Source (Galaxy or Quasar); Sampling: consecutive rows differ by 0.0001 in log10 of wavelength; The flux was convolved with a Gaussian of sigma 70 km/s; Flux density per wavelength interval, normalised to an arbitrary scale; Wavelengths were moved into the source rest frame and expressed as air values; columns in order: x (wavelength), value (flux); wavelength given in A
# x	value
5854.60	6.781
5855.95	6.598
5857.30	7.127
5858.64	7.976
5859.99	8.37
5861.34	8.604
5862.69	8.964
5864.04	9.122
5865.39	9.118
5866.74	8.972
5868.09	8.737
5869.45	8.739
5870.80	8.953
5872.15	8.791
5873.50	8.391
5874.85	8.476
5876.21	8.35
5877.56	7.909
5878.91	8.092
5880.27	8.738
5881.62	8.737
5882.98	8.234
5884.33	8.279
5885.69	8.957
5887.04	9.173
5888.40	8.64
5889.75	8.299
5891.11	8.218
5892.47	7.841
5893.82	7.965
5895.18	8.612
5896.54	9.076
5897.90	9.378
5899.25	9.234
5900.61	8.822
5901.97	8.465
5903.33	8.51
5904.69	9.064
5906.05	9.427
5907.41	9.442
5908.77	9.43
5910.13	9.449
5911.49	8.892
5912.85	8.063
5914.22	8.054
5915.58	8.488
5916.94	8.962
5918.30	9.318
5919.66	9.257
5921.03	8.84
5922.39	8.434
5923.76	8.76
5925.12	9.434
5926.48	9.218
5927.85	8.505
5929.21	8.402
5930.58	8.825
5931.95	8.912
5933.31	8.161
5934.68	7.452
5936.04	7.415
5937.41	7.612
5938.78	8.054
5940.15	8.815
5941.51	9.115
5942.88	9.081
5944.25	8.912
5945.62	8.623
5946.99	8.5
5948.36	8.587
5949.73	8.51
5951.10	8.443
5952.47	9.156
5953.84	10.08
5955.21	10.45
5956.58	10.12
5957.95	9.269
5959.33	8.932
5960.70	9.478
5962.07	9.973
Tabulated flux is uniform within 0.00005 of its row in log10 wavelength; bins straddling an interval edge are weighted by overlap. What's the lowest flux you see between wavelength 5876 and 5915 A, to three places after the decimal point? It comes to 7.841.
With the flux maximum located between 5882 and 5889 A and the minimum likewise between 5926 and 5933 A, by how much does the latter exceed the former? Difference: -0.8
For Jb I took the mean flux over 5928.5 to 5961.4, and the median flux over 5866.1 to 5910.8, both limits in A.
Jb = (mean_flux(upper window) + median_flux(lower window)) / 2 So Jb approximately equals 8.76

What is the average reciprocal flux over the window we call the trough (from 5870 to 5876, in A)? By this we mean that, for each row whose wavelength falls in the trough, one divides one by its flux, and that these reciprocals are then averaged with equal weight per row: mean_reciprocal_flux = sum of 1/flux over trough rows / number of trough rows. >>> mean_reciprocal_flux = 0.116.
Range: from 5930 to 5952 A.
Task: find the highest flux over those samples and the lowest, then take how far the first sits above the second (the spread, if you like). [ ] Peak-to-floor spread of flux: 1.7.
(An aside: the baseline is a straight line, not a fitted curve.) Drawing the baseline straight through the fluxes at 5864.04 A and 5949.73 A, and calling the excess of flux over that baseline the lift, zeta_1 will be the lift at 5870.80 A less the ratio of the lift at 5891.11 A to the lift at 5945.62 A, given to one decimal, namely 8.4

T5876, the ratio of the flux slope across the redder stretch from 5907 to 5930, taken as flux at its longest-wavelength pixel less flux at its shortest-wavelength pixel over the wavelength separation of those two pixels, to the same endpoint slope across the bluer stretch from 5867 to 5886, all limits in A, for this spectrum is -3.8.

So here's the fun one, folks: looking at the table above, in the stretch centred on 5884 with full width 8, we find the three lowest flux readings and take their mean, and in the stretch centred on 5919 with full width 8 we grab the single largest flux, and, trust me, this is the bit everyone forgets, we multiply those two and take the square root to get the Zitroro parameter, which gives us 8.86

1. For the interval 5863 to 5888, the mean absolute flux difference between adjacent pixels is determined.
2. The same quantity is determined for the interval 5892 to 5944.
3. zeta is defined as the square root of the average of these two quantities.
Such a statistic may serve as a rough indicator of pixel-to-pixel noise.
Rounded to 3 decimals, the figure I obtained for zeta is 0.541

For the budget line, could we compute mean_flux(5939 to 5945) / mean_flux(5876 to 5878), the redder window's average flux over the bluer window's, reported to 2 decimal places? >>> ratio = 1.10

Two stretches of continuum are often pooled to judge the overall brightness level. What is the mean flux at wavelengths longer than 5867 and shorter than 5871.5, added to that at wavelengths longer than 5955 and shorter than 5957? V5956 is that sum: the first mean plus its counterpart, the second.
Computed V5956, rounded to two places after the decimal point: 19.09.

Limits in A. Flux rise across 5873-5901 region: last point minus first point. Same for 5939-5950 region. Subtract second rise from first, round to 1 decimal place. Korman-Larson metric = 0.7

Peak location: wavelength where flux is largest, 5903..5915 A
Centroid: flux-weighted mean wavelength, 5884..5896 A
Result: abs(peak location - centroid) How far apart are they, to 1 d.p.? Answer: 20.5 A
